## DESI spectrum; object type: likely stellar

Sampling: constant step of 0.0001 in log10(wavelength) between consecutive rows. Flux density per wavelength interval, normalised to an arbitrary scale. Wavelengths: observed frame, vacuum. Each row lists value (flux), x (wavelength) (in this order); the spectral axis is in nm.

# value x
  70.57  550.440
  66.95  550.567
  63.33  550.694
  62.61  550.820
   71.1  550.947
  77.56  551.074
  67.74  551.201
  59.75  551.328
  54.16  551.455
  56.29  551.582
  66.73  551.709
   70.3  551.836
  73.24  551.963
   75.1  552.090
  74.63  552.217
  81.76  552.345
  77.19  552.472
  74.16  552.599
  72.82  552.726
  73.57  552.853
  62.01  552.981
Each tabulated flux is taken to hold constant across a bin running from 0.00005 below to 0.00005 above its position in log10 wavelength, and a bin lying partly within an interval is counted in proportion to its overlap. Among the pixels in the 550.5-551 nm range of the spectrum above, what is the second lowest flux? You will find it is 63.33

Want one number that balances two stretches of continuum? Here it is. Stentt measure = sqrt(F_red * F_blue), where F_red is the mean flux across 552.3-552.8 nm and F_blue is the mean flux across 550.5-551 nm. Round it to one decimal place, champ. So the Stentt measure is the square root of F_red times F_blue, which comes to 71.0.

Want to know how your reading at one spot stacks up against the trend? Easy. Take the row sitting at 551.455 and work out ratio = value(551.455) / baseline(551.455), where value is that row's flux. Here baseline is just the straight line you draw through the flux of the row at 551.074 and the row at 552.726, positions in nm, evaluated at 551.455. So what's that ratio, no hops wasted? 0.71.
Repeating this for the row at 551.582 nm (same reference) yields 0.74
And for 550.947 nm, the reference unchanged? 0.91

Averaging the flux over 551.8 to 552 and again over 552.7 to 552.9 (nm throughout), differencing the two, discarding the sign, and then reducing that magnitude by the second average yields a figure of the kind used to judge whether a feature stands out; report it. -71.8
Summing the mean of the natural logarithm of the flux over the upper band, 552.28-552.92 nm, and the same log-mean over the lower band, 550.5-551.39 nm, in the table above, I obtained 8.53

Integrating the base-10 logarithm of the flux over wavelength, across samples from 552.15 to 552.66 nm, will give 0.96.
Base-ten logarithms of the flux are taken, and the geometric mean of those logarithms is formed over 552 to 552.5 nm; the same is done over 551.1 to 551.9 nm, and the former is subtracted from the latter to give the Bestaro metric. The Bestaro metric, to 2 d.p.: -0.09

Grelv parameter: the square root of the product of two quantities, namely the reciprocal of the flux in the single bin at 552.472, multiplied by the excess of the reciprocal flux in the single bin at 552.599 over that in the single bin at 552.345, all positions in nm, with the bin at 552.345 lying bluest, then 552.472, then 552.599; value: 0.0040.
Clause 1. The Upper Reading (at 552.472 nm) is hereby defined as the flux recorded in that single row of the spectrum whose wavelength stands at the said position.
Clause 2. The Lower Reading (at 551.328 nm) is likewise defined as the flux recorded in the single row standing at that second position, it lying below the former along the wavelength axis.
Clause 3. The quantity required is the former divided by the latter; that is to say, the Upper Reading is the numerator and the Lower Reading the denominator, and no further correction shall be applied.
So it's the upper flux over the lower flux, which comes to 1.29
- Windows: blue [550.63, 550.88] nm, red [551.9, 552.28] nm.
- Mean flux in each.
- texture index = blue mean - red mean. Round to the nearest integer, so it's -11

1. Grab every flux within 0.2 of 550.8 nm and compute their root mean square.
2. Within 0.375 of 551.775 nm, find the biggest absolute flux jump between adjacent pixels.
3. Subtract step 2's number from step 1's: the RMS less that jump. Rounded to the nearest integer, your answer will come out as 55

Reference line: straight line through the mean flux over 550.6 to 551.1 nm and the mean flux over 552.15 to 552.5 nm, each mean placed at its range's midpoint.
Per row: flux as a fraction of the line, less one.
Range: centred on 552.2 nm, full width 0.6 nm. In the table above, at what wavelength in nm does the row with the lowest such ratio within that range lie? 552.217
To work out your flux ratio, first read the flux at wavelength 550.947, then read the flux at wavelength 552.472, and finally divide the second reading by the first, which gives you 1.09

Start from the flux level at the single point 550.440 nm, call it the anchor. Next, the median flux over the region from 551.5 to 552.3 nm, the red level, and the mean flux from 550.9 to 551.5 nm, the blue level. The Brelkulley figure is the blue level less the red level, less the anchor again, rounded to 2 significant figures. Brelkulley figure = -76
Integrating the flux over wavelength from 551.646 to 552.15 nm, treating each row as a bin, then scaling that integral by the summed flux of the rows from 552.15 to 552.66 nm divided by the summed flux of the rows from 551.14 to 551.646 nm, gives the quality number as 47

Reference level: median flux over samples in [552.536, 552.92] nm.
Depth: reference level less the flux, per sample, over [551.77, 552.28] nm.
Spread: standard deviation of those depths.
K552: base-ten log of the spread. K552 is 0.3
